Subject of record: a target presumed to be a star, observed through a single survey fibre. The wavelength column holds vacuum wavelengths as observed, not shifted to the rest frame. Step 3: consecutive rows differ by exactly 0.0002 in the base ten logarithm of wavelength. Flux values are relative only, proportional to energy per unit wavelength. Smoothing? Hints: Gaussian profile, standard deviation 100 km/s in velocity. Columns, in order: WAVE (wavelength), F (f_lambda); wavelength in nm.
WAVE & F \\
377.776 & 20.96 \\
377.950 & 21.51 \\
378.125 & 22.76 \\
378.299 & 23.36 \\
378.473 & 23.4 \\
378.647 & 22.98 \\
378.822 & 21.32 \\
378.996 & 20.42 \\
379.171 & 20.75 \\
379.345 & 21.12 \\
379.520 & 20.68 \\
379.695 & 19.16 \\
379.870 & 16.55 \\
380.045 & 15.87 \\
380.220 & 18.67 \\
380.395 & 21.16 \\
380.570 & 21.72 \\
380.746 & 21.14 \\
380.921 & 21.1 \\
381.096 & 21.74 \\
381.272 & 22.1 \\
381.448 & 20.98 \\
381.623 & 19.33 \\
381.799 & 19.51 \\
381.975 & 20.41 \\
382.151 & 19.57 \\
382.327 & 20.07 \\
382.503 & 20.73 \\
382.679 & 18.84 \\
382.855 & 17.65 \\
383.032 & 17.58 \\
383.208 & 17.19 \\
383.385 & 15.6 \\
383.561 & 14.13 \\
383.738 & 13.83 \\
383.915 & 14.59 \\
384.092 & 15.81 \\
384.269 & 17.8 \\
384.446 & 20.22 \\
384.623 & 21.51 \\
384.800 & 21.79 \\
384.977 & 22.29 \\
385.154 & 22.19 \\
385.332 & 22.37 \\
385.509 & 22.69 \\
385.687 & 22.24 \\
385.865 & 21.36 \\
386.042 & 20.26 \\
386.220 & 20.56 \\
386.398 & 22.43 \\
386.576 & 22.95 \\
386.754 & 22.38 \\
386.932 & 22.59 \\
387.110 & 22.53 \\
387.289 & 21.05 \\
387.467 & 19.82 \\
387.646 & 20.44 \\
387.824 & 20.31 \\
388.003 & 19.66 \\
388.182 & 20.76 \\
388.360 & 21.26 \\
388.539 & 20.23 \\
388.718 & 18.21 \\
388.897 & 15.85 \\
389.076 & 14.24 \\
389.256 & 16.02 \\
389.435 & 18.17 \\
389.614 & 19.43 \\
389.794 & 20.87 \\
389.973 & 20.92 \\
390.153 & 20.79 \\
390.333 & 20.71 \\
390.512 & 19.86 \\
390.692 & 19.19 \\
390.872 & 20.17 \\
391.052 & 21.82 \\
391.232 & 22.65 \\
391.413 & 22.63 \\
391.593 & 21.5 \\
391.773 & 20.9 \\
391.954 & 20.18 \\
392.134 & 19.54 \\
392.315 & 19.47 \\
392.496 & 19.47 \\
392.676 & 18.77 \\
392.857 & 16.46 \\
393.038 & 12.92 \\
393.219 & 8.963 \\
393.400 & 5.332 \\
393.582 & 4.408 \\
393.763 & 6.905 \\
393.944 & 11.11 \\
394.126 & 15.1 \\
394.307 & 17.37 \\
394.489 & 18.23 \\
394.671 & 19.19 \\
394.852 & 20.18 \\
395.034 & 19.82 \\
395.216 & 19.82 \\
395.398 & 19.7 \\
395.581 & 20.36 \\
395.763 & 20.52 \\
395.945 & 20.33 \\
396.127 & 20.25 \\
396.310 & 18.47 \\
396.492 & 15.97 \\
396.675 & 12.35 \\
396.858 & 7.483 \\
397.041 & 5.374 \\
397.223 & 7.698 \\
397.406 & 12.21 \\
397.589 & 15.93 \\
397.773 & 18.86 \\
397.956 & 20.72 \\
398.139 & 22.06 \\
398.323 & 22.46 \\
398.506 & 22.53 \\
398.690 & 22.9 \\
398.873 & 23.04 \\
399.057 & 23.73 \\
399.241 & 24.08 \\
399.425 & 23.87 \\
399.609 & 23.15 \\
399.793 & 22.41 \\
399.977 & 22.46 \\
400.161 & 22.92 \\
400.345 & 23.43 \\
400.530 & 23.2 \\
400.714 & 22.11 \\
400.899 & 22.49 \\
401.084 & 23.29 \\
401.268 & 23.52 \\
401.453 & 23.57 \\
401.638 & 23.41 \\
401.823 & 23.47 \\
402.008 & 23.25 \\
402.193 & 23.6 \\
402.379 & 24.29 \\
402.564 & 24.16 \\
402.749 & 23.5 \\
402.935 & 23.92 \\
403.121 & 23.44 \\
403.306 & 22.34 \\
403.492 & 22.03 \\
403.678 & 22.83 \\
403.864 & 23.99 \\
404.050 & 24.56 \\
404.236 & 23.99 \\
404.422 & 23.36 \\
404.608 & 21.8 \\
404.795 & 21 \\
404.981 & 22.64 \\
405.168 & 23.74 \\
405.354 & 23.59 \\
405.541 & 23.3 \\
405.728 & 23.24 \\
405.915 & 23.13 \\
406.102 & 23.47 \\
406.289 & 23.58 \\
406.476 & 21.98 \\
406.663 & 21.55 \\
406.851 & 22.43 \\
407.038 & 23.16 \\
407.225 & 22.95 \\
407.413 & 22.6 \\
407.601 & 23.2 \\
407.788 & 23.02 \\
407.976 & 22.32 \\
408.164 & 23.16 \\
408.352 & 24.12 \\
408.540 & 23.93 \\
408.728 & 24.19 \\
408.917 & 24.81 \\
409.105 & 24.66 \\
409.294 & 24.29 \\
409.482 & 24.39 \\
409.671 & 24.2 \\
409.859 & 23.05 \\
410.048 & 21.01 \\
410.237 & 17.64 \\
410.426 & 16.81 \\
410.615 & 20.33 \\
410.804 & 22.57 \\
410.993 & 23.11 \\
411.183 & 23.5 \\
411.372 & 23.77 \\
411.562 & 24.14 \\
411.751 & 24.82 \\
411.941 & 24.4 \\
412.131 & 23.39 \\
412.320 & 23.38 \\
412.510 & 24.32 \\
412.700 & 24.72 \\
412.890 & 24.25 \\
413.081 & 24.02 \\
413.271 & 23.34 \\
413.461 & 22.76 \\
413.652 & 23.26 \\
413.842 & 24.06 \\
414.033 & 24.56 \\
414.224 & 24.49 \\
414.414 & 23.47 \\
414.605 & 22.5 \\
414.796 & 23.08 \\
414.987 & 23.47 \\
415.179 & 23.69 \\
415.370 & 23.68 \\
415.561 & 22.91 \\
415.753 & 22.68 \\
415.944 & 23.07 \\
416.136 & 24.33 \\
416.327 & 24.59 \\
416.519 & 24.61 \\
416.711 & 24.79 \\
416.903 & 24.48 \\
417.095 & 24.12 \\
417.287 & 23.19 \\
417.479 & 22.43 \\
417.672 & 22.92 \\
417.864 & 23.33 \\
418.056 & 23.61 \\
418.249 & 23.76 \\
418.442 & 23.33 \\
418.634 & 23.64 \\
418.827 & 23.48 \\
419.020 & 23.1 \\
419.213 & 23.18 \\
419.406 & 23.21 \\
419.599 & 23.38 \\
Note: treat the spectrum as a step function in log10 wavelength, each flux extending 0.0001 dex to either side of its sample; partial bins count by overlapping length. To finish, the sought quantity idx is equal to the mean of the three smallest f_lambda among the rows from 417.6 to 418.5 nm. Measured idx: 23.2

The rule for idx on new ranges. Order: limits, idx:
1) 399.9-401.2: 22.4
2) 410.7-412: 23.1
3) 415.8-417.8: 22.8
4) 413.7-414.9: 23.0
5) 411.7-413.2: 23.6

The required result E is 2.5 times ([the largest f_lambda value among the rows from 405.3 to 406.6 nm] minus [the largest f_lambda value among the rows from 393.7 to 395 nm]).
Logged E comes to 8.5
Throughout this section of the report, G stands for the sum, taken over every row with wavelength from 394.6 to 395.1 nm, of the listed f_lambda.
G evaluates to 59.2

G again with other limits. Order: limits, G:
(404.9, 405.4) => 70.0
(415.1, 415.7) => 70.3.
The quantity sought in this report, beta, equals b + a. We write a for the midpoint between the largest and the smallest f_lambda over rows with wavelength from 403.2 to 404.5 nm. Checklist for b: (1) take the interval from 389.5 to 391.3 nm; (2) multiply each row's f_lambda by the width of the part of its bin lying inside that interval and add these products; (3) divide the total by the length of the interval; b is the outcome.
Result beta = 43.9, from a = 23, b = 21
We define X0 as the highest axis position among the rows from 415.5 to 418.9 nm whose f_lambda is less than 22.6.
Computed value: 417.479 nm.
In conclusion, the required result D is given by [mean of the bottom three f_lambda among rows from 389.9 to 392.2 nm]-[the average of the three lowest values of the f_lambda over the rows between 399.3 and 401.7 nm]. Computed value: -2.8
